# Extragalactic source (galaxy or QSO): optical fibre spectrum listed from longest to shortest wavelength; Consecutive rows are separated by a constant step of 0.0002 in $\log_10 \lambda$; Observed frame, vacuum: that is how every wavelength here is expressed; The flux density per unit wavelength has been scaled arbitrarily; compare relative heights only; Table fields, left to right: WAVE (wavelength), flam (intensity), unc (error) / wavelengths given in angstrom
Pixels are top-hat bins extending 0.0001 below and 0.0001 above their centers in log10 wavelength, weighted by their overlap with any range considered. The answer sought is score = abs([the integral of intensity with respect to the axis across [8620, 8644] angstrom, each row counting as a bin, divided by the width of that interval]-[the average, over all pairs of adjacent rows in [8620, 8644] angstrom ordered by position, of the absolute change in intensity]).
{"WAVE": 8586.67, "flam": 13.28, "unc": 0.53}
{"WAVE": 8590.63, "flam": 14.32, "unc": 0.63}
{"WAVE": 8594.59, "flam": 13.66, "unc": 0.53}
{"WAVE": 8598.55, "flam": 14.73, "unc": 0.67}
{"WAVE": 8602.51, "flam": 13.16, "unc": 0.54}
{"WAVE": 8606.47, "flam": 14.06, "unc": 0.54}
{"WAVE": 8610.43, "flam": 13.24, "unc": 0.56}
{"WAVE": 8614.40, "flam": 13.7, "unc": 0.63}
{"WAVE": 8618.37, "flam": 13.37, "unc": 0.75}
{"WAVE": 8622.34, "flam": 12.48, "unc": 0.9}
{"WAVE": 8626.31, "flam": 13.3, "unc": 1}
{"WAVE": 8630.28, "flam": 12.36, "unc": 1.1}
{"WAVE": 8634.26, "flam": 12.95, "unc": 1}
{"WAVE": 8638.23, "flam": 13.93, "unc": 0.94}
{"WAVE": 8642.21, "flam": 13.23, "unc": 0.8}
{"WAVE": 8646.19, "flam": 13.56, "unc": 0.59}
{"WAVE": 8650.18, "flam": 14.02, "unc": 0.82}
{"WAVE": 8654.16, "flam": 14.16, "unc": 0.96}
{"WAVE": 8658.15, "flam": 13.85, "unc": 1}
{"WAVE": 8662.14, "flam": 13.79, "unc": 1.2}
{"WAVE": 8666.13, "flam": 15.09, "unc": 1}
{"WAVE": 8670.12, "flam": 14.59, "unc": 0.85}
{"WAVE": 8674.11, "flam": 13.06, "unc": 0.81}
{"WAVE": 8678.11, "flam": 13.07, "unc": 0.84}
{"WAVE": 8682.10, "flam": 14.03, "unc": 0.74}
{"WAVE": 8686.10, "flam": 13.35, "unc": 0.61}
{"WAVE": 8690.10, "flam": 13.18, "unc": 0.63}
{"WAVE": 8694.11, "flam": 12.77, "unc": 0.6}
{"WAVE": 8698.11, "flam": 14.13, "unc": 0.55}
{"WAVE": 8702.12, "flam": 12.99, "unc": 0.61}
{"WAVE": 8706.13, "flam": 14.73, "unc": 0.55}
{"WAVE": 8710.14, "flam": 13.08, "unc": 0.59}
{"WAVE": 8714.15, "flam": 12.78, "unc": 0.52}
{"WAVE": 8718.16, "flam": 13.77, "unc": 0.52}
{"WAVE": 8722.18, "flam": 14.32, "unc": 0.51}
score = 12.2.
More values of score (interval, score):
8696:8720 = 12.4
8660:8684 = 13.1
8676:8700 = 12.7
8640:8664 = 13.5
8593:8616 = 12.8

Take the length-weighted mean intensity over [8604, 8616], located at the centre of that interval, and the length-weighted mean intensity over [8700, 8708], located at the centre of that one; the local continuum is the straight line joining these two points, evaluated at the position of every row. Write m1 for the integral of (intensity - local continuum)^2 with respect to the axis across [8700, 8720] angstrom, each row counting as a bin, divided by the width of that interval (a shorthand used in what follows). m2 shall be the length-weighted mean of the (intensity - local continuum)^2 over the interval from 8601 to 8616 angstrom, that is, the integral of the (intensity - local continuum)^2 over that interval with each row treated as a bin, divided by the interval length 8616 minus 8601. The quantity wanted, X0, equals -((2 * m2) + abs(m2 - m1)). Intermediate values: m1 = 0.66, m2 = 0.1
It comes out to -0.8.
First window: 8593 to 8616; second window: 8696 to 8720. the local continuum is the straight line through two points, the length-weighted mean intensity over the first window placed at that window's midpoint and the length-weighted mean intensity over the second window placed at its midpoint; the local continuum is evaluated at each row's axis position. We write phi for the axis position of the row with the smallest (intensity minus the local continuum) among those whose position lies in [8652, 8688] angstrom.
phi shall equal 8674.11 angstrom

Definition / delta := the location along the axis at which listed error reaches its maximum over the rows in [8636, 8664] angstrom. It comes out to 8662.14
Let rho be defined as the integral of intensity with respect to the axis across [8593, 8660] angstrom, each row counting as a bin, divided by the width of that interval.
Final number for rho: 13.5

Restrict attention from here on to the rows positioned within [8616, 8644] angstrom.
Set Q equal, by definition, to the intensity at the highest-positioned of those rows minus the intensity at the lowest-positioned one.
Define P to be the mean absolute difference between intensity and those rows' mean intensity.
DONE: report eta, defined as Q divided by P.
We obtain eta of -0.33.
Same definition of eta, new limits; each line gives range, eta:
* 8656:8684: 0.33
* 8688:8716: -0.67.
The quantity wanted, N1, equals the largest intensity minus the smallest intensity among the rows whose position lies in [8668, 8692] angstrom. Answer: 1.53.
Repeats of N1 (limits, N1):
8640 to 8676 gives 2.03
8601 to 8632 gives 1.70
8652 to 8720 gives 2.32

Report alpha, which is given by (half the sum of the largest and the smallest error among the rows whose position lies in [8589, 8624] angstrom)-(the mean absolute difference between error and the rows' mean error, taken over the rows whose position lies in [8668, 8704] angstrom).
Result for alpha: 0.61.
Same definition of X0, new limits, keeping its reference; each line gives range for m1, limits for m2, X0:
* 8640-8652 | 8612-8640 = -1.6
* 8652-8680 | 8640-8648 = -0.6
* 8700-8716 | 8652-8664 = -0.9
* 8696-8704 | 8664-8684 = -1.7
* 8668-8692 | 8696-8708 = -1.2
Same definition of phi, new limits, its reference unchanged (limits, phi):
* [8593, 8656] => 8630.28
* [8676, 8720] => 8694.11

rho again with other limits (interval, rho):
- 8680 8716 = 13.5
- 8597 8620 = 13.7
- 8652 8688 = 13.9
